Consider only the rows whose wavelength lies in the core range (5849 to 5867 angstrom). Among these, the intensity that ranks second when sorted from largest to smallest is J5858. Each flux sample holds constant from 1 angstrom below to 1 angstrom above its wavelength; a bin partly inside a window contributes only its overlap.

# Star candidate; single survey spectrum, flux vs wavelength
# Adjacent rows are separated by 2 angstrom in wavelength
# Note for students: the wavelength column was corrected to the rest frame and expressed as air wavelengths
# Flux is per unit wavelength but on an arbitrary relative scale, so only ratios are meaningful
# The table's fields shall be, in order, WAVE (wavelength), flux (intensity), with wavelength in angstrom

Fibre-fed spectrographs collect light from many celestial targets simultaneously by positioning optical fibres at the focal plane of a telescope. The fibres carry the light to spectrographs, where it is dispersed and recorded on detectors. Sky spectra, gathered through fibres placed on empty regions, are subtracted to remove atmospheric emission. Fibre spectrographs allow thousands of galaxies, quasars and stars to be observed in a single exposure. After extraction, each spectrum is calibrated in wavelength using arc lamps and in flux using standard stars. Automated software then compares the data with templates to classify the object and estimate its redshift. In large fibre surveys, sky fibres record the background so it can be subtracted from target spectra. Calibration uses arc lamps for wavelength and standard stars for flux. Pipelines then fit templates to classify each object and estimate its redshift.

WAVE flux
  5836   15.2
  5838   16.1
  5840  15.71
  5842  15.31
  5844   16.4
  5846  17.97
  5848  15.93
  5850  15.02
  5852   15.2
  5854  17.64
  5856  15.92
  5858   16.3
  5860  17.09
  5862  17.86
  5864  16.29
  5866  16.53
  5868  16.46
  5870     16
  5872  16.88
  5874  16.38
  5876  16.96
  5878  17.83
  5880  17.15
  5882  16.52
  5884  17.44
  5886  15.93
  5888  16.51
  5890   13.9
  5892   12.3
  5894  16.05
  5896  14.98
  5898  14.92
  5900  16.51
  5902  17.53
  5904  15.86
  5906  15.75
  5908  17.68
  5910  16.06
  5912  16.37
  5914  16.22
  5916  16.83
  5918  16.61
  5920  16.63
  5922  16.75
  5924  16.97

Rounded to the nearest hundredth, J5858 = 17.64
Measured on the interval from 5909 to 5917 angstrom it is 16.37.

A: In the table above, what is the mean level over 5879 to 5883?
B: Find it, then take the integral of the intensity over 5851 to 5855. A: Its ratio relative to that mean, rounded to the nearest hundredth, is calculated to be 3.90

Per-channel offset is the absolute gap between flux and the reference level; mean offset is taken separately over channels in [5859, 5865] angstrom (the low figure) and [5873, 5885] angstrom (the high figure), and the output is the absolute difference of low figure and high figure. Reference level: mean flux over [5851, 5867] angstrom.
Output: 0.14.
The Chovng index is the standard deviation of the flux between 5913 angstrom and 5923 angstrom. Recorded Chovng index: 0.2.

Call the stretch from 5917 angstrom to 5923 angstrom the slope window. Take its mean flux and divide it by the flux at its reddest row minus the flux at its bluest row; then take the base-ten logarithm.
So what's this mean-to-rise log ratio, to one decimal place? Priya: 2.1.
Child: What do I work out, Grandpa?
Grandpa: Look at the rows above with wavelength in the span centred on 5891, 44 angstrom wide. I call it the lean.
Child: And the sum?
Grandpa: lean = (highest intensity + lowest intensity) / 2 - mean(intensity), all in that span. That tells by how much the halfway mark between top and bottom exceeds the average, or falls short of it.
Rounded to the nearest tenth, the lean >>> -1.1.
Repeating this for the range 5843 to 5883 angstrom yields -0.1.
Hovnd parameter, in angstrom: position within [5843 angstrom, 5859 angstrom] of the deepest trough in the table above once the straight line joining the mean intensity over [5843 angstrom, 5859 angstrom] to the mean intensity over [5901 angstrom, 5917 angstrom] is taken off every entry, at 5850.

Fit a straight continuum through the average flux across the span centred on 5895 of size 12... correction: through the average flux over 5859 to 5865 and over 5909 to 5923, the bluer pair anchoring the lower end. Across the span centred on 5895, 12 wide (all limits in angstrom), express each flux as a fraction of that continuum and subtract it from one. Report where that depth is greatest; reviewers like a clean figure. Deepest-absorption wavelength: 5892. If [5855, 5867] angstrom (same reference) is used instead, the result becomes 5856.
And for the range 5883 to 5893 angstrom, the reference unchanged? 5892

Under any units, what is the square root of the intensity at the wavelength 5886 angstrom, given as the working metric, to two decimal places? 3.99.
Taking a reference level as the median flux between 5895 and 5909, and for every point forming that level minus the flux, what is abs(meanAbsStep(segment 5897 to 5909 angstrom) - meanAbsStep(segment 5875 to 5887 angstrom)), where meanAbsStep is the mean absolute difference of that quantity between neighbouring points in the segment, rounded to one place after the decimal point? 0.3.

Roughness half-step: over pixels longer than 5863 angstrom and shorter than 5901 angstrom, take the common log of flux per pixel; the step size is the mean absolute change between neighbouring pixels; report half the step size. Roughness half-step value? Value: 0.015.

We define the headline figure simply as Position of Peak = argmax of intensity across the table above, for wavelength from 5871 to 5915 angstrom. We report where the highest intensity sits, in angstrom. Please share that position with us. 5878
